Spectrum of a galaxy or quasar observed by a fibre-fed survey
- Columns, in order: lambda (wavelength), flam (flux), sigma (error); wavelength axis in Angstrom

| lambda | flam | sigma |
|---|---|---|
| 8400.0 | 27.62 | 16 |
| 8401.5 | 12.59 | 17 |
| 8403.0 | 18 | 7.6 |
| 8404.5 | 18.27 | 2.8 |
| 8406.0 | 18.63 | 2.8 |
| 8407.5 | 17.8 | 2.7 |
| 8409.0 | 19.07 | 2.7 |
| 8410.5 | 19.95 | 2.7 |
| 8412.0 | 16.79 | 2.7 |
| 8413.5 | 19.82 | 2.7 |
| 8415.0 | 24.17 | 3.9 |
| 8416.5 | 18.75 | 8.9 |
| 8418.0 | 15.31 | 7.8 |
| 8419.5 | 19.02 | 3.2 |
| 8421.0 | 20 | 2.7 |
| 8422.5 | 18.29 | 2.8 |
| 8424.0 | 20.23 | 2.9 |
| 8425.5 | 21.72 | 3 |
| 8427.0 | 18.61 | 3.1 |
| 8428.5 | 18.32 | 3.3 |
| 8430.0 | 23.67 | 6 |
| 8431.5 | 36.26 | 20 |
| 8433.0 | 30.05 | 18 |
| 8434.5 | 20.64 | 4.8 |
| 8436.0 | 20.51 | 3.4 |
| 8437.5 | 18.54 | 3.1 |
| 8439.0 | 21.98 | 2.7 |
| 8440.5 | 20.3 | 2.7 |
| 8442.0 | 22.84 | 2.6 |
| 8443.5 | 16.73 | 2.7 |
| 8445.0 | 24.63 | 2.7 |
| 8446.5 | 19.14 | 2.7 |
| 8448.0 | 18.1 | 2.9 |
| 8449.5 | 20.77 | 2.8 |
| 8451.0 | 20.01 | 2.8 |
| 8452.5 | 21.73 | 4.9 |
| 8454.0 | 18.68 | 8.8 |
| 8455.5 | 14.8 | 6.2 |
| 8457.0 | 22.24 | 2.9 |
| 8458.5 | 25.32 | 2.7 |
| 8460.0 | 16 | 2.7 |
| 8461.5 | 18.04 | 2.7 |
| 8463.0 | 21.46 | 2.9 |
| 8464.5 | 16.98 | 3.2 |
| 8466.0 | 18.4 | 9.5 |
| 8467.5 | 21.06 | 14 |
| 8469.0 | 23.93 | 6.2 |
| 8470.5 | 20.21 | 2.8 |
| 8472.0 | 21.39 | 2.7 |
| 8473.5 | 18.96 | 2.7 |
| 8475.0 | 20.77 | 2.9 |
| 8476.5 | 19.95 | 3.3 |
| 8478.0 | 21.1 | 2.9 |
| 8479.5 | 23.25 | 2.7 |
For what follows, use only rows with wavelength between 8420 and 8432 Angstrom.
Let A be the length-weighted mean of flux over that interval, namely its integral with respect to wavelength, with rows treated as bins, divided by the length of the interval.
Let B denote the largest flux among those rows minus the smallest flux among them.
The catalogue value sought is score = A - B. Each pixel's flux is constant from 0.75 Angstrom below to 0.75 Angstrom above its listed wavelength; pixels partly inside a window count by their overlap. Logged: 4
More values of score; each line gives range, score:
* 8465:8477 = 15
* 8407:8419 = 10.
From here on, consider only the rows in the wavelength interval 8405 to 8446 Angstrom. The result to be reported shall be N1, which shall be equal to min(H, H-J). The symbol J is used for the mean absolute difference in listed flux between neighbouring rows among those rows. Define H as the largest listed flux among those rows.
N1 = 33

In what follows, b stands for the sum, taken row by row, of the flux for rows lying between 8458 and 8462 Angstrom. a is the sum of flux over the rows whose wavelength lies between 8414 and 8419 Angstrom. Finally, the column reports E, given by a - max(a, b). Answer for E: -1.1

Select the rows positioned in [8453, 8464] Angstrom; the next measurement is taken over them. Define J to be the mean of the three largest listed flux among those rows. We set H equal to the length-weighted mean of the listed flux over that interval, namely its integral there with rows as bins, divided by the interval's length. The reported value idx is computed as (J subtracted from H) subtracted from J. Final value 26.5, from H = 19.5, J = 23.0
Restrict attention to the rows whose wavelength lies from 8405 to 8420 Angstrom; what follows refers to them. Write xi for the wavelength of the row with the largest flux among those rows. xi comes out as 8415.0 Angstrom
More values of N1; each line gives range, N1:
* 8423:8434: 31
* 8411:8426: 21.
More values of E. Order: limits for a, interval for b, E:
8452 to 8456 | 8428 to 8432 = -23.0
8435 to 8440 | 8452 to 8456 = 0.0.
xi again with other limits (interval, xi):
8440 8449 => 8445.0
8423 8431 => 8430.0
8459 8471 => 8469.0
